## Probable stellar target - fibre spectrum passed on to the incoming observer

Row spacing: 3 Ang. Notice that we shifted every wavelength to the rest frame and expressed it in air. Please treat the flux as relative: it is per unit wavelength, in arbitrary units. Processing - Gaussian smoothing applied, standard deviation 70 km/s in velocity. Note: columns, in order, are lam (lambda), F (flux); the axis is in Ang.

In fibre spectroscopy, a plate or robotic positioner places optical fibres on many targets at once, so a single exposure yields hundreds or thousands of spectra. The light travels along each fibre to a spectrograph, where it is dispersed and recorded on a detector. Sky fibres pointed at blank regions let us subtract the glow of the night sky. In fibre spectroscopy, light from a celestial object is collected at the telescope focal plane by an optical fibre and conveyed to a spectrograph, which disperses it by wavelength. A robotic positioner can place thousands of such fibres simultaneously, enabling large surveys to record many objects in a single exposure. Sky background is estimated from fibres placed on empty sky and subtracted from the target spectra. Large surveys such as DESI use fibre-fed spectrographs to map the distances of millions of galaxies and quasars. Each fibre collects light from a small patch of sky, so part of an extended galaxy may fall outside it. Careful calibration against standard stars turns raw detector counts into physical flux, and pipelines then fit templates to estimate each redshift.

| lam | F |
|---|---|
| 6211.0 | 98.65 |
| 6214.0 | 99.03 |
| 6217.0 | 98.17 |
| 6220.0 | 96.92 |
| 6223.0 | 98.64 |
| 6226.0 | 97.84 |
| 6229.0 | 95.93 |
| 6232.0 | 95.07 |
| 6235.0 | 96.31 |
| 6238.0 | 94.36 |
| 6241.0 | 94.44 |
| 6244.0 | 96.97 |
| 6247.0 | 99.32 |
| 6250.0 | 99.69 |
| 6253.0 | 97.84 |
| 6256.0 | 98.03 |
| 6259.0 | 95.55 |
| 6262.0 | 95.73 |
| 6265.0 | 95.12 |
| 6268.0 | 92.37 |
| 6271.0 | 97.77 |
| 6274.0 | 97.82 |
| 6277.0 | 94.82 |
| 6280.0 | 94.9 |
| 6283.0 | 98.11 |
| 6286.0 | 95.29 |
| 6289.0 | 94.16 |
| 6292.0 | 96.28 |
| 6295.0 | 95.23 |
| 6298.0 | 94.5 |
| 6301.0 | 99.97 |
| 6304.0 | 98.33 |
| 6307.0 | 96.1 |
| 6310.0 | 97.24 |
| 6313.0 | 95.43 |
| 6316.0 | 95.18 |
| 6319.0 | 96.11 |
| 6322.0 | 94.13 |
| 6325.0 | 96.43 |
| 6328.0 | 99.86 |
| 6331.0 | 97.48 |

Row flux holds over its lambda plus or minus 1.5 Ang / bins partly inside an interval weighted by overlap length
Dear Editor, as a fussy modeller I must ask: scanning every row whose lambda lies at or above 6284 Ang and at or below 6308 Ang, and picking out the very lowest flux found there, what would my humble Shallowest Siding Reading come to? 94.16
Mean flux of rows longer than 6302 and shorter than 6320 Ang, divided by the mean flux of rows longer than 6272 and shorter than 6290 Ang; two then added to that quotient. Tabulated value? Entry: 3.01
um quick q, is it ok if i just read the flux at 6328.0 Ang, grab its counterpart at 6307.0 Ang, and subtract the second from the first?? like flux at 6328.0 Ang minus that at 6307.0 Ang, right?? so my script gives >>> 4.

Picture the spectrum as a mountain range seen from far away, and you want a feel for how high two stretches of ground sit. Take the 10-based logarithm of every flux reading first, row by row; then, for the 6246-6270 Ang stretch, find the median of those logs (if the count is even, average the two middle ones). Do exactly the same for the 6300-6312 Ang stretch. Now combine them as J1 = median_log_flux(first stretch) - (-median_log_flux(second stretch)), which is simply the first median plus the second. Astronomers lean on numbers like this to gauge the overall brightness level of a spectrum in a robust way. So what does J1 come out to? 3.98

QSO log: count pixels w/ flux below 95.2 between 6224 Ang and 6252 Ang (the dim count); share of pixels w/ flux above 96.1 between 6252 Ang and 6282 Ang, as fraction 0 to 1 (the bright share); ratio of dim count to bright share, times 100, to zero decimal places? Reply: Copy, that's 750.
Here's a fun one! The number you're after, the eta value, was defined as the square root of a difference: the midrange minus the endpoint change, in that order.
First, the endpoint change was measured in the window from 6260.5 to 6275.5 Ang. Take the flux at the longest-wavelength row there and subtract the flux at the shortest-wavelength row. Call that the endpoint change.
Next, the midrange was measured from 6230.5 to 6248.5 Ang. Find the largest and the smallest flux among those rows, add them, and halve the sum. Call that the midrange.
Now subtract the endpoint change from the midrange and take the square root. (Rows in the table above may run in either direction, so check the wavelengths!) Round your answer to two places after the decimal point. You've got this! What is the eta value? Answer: 9.73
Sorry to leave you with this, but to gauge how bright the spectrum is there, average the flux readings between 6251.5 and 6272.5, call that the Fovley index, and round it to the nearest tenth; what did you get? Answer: 96.1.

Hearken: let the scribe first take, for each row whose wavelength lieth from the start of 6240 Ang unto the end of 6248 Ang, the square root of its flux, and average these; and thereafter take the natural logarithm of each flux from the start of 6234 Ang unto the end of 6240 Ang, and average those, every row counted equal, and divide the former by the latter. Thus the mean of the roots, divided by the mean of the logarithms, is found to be 2.16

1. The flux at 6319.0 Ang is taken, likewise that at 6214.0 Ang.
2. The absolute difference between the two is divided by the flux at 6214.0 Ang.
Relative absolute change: 0.029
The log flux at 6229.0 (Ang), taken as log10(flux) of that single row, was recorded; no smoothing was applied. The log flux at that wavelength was 1.98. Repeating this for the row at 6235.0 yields 1.98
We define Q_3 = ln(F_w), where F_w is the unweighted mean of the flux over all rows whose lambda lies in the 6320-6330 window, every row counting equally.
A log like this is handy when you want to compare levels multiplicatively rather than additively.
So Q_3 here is 4.57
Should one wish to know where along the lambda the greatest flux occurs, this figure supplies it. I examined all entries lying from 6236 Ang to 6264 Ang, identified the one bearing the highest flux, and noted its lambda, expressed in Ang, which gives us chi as 6250.0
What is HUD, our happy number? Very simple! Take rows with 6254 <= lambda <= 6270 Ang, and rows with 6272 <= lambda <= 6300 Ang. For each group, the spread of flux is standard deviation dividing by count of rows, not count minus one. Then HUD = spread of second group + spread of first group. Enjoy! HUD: 3.15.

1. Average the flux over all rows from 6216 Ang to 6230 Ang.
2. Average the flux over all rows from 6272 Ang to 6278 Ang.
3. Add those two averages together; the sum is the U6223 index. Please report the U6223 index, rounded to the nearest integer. 194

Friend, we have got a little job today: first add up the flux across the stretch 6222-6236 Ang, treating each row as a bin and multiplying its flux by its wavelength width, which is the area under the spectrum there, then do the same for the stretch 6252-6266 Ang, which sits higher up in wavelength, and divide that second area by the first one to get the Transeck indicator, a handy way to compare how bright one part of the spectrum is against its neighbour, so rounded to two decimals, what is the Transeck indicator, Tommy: 1.00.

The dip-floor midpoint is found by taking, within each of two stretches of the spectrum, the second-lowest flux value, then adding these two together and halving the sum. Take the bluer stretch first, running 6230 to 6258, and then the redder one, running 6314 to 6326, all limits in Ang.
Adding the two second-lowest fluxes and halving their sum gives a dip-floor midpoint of 94.8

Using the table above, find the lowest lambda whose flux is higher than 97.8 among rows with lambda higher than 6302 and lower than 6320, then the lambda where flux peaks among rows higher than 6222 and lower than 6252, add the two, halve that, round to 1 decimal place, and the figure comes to 6277.0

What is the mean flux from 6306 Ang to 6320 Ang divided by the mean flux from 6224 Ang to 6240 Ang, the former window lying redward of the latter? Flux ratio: 1.00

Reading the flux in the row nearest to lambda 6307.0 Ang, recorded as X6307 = 96.1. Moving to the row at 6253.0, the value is 97.84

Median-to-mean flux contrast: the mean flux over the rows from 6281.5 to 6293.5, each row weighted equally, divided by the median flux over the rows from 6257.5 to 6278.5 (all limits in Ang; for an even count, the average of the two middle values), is 1.00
